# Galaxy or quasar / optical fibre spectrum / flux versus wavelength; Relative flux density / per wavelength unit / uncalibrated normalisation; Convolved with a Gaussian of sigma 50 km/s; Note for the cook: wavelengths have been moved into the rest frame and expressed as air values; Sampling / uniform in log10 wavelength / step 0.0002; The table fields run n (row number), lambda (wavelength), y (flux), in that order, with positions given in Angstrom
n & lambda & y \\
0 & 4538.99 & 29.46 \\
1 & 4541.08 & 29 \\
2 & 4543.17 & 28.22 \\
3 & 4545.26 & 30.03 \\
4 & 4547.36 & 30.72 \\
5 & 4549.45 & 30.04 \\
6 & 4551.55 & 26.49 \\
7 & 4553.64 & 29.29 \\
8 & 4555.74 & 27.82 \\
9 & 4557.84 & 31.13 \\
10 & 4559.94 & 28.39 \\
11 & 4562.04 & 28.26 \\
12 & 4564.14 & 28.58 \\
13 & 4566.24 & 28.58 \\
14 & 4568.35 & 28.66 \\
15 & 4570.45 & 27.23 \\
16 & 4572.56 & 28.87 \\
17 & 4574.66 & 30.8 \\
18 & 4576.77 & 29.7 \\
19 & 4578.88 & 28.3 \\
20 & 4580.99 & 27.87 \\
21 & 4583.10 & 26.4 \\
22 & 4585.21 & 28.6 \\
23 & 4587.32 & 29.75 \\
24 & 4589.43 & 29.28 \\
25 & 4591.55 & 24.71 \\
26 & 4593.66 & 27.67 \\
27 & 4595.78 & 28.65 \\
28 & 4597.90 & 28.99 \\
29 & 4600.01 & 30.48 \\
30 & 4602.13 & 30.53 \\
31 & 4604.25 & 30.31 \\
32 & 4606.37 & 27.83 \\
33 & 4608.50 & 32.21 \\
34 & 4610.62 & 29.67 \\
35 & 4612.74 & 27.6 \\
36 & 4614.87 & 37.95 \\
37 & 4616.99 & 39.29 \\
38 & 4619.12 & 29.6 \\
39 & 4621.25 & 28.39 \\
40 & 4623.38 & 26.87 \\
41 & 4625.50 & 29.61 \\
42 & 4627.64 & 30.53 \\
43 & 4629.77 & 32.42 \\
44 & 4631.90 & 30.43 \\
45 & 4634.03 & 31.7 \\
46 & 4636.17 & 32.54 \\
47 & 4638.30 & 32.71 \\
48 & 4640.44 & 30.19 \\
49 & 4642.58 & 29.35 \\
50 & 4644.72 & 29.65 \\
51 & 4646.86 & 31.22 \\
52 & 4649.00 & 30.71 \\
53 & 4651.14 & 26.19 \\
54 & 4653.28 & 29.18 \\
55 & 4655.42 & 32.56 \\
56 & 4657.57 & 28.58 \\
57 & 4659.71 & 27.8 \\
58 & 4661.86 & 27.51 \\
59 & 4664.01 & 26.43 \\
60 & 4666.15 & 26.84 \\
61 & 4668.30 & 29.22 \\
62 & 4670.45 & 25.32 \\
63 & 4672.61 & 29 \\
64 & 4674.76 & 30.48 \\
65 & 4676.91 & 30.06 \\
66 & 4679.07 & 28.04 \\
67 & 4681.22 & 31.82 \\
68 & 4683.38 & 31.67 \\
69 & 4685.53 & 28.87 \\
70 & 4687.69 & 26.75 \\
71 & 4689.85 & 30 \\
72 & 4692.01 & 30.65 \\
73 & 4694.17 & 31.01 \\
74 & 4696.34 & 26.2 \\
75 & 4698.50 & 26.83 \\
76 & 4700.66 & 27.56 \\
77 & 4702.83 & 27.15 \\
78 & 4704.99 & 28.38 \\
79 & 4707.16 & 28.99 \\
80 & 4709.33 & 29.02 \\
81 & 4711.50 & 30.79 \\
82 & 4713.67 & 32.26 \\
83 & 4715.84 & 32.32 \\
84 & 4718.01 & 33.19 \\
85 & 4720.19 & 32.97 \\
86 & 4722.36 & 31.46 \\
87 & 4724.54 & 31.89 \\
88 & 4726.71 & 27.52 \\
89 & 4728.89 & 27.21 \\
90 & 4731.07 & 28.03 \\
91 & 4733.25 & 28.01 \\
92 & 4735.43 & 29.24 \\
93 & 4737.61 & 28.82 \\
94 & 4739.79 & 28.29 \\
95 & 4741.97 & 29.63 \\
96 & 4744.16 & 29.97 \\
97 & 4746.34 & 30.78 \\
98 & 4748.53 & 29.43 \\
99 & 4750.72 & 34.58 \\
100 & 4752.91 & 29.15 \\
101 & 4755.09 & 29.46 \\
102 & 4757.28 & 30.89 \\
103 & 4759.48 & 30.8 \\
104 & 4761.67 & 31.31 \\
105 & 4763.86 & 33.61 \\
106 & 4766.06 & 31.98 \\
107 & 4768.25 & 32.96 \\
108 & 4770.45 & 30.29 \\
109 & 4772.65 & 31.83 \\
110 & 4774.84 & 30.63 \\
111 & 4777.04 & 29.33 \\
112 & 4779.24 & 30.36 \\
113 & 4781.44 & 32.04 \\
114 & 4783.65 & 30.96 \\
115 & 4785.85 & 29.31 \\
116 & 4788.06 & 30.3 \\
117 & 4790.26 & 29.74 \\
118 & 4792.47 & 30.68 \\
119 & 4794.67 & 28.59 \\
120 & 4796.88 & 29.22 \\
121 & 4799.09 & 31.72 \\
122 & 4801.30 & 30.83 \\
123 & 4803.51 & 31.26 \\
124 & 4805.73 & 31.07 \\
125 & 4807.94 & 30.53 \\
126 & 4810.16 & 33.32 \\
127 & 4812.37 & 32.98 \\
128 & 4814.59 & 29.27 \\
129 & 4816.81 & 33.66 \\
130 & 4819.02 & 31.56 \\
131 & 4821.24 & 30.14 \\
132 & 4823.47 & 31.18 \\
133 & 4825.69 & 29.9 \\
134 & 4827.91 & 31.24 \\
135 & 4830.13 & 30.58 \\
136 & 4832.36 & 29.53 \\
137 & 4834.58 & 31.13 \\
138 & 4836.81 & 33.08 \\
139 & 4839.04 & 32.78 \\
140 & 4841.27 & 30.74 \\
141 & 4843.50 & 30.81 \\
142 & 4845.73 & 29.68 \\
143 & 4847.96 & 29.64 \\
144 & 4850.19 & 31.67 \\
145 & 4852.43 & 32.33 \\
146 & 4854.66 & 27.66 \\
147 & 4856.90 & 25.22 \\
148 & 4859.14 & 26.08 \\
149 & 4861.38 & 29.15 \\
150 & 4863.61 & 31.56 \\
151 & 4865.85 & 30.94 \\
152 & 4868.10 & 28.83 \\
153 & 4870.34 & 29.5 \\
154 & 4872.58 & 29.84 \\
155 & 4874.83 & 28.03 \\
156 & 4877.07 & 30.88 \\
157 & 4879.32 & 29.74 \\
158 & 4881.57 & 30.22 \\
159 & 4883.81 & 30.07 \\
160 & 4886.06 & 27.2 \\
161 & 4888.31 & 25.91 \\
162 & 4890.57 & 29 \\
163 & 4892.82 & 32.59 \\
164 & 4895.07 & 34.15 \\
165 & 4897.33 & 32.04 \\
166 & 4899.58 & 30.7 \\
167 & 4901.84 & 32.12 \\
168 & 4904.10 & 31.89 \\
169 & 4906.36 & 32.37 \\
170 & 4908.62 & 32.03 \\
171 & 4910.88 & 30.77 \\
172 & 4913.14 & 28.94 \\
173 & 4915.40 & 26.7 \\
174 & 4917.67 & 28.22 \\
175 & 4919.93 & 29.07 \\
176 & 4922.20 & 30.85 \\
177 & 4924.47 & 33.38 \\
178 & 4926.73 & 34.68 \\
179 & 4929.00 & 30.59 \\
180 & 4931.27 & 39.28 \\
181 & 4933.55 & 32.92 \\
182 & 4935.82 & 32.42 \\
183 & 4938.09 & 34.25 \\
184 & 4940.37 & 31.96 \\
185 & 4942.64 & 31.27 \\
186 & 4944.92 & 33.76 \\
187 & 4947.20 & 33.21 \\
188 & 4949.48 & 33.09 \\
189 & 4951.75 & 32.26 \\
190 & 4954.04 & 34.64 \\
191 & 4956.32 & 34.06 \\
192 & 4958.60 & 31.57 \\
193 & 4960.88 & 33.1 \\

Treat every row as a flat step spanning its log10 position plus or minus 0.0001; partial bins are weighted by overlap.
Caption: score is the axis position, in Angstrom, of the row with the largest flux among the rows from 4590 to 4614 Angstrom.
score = 4608.50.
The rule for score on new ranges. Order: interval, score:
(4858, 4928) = 4926.73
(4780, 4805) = 4781.44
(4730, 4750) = 4746.34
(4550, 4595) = 4557.84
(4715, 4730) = 4718.01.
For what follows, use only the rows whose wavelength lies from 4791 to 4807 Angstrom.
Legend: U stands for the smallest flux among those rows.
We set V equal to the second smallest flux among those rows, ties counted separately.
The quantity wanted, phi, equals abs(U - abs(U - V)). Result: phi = 28.0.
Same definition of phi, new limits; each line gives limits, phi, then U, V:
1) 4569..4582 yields 26.6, 27.23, 27.87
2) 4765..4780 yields 28.4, 29.33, 30.29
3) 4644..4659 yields 23.8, 26.19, 28.58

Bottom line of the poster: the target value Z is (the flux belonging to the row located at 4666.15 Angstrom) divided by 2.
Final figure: 13.4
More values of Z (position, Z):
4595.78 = 14.3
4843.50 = 15.4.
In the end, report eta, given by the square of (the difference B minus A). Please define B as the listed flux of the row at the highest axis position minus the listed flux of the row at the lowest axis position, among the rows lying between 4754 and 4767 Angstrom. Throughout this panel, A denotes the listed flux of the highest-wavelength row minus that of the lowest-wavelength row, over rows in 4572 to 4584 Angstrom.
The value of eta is 25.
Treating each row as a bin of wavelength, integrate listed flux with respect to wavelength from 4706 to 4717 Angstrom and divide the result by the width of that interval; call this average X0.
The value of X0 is 30.7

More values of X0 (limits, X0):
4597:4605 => 30.1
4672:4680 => 29.4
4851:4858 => 28.5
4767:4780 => 30.9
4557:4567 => 29.0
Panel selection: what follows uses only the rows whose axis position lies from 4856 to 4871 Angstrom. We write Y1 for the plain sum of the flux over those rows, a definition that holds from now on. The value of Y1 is 201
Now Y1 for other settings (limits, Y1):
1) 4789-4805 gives 212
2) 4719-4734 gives 207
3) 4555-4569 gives 201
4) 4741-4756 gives 213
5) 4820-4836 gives 214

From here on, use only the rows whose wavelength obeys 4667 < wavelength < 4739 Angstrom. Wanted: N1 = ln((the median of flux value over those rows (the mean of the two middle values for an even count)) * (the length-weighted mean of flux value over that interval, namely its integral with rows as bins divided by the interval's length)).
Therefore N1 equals 6.75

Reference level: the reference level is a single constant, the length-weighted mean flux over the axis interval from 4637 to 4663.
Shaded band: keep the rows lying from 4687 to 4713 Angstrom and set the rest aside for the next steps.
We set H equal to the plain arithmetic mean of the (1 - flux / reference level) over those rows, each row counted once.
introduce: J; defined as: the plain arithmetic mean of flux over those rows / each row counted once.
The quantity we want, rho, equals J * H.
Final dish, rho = 1.0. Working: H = 0.04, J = 28.6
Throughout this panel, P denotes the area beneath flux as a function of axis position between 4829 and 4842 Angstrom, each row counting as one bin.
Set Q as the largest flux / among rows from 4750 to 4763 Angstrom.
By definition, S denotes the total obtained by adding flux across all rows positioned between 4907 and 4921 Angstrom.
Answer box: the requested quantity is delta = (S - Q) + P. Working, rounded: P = 407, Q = 34.58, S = 176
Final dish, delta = 548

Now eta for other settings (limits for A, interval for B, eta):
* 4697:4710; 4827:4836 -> 5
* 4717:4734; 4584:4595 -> 18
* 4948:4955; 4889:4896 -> 13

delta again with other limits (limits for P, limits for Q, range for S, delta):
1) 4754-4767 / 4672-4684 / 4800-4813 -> 565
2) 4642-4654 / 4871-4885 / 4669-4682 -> 497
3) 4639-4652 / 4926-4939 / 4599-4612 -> 528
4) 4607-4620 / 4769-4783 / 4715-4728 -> 581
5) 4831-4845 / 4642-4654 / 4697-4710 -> 575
